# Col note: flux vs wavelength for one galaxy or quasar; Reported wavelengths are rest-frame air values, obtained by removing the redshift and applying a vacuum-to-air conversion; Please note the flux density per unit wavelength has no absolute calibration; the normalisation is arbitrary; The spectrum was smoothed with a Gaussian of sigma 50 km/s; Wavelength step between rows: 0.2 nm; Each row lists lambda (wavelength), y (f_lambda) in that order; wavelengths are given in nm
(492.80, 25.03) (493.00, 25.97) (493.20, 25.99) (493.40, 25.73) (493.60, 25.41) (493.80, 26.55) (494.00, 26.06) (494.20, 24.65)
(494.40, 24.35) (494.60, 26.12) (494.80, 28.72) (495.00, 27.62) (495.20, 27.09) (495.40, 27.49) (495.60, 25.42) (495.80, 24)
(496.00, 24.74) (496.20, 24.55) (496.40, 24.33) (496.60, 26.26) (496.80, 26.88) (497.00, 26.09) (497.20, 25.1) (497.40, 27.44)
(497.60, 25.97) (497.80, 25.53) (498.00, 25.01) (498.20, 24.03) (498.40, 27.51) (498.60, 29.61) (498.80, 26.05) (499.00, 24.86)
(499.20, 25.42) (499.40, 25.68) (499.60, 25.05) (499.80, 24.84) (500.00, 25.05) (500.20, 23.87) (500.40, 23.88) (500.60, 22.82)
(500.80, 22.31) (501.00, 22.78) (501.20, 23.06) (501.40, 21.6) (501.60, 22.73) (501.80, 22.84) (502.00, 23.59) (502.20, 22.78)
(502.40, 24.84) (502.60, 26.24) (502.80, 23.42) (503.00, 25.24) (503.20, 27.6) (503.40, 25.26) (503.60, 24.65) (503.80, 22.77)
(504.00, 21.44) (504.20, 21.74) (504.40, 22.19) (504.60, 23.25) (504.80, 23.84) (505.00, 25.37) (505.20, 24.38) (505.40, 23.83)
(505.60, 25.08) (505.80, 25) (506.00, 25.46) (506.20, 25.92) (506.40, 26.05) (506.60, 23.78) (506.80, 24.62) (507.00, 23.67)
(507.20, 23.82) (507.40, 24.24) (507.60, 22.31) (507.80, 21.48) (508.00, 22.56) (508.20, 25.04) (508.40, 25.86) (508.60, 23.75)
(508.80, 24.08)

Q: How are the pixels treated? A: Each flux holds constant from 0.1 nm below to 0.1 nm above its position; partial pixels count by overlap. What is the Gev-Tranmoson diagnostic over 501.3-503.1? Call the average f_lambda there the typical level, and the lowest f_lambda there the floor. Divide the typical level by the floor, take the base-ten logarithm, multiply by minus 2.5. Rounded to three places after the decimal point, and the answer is -0.101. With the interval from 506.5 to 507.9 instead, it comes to -0.094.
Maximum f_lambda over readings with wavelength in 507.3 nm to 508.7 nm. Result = 25.86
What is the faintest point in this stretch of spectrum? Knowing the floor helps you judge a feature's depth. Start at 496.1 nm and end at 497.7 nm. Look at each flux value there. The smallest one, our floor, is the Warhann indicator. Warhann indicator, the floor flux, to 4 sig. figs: 24.33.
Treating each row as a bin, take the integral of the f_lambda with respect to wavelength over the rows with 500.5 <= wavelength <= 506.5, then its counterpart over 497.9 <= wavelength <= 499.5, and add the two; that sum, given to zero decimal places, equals 185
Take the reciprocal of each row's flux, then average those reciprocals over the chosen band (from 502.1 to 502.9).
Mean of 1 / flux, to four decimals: 0.0412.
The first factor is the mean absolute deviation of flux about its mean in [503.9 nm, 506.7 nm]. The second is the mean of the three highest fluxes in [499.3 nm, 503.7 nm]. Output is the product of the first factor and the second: 33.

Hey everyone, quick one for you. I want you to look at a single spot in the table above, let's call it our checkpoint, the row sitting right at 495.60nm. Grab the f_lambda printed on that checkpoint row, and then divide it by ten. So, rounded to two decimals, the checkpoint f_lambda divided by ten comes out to 2.54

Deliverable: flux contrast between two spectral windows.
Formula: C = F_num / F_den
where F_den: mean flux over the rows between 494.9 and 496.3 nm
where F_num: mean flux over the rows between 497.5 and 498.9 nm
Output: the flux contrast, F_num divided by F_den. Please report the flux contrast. 1.02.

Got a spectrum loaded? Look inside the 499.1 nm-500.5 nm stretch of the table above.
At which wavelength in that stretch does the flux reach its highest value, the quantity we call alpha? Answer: 499.40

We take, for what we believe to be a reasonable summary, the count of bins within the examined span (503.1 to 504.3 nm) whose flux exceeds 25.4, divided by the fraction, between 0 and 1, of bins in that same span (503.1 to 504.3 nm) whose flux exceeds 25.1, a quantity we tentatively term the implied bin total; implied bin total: 3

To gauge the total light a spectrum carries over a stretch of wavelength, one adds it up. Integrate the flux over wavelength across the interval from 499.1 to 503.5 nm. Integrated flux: 106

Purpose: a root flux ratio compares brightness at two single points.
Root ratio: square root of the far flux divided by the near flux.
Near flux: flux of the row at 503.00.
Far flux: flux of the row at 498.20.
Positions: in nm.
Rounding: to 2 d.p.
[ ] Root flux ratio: 0.98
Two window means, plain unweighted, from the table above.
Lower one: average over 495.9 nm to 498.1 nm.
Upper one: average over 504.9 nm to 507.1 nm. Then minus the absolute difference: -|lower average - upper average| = -0.8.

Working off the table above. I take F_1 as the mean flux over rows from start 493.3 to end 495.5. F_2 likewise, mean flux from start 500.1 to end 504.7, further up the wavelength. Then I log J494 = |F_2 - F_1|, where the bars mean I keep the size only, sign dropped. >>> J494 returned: 2.8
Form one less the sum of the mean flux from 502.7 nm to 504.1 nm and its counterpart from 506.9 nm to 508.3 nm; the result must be -46.6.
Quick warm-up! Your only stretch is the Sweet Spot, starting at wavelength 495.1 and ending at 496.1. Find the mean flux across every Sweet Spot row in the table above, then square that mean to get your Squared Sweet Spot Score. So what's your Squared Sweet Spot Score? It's 663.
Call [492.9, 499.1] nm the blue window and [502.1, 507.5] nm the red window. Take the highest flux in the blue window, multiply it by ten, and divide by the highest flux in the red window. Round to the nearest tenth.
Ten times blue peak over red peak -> 10.7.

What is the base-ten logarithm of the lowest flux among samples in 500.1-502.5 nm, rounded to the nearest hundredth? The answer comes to 1.33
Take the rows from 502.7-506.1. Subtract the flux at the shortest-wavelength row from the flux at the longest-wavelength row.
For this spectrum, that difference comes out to 2.0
